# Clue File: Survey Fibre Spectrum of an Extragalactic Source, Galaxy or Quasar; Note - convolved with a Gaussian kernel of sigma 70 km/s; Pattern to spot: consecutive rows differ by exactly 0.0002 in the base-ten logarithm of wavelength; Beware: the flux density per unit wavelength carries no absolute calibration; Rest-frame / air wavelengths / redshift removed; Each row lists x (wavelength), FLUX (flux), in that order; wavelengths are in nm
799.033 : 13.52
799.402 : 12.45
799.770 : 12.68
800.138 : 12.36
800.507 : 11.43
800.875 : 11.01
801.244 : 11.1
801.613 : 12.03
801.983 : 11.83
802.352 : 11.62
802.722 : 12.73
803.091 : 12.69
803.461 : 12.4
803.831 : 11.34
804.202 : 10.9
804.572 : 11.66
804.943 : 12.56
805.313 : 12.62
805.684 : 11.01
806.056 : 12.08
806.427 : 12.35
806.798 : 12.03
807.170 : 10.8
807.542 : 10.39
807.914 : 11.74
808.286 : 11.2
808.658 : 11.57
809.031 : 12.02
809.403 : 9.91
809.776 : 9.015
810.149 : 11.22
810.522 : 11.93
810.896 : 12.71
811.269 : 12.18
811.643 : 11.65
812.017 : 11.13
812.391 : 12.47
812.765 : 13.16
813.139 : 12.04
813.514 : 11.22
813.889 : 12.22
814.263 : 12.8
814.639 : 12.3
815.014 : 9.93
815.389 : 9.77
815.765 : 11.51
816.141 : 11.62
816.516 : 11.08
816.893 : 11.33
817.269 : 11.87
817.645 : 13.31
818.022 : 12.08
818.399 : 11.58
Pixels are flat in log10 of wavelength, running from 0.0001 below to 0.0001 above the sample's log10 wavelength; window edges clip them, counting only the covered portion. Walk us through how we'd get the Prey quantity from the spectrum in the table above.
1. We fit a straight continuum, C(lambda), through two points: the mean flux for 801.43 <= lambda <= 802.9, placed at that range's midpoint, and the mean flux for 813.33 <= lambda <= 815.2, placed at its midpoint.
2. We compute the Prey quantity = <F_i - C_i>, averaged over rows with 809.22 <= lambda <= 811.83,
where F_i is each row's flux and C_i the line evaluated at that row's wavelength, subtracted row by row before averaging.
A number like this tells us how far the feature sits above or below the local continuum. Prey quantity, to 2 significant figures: -0.57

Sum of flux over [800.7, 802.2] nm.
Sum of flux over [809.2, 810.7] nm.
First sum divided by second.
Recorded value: 1.1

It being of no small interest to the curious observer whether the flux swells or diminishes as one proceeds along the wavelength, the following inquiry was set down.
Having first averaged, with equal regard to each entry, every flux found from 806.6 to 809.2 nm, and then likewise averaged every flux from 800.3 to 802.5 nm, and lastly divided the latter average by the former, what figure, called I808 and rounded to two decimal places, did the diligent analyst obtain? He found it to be 1.01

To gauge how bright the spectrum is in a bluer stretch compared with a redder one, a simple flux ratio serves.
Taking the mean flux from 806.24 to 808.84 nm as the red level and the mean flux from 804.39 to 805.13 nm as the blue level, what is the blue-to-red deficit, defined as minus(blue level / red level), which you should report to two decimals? -1.06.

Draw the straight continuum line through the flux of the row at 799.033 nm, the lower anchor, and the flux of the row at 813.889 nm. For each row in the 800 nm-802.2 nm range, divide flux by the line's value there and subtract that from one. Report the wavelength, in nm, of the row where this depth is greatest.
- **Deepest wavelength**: 800.875 nm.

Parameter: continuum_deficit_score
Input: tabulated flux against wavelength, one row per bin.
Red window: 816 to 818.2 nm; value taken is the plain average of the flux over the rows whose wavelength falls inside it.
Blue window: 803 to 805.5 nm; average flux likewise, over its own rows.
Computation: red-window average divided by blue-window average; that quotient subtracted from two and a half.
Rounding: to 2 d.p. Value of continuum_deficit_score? 1.51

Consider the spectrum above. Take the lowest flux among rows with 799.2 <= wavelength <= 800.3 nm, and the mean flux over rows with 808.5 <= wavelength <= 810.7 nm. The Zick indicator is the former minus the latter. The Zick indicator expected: 1.4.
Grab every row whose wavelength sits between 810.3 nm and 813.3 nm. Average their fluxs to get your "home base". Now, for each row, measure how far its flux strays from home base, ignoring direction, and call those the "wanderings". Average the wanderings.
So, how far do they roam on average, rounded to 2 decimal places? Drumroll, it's 0.47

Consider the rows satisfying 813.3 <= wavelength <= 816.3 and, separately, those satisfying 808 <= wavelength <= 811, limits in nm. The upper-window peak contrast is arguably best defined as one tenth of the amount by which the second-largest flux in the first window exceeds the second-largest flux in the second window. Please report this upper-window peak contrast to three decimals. 0.028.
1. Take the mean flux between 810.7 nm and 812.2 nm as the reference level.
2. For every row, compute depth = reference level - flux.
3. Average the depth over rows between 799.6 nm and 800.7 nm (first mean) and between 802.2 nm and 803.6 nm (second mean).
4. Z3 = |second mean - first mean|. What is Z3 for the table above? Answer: 0.2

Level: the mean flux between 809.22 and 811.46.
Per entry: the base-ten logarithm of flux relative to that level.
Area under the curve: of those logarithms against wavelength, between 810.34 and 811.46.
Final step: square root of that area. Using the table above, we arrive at 0.21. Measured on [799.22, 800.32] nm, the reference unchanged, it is 0.23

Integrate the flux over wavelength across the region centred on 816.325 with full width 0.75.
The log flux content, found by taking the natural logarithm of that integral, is 2.14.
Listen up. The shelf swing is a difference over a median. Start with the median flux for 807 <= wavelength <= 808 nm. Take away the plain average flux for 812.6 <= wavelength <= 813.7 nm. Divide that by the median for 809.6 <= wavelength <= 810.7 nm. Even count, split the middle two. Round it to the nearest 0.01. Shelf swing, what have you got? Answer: -0.12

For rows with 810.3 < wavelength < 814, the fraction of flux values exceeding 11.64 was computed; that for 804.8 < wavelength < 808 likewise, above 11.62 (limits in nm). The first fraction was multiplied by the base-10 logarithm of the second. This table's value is -0.14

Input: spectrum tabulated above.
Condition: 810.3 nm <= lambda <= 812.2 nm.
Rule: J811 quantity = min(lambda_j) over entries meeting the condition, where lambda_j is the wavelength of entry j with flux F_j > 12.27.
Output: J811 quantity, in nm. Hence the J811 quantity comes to 810.896 nm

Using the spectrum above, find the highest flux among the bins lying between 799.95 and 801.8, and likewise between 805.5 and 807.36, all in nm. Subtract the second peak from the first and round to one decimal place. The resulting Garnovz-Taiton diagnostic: 0.0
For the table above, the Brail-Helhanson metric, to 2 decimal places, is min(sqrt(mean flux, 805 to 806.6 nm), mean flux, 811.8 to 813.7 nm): 3.47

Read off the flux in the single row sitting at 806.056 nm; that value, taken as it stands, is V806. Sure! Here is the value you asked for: 12.08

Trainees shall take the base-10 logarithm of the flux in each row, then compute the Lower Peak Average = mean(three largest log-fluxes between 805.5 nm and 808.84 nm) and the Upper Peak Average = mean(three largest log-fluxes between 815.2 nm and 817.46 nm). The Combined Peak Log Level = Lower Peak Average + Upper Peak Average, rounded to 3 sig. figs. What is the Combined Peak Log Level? 2.15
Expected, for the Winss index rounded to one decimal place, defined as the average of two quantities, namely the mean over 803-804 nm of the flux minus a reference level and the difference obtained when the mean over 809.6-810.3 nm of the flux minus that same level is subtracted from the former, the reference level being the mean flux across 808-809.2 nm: 1.3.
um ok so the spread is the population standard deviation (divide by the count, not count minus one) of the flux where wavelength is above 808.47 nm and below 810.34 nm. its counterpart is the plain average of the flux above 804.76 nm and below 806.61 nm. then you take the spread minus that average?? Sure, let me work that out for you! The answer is -11.0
